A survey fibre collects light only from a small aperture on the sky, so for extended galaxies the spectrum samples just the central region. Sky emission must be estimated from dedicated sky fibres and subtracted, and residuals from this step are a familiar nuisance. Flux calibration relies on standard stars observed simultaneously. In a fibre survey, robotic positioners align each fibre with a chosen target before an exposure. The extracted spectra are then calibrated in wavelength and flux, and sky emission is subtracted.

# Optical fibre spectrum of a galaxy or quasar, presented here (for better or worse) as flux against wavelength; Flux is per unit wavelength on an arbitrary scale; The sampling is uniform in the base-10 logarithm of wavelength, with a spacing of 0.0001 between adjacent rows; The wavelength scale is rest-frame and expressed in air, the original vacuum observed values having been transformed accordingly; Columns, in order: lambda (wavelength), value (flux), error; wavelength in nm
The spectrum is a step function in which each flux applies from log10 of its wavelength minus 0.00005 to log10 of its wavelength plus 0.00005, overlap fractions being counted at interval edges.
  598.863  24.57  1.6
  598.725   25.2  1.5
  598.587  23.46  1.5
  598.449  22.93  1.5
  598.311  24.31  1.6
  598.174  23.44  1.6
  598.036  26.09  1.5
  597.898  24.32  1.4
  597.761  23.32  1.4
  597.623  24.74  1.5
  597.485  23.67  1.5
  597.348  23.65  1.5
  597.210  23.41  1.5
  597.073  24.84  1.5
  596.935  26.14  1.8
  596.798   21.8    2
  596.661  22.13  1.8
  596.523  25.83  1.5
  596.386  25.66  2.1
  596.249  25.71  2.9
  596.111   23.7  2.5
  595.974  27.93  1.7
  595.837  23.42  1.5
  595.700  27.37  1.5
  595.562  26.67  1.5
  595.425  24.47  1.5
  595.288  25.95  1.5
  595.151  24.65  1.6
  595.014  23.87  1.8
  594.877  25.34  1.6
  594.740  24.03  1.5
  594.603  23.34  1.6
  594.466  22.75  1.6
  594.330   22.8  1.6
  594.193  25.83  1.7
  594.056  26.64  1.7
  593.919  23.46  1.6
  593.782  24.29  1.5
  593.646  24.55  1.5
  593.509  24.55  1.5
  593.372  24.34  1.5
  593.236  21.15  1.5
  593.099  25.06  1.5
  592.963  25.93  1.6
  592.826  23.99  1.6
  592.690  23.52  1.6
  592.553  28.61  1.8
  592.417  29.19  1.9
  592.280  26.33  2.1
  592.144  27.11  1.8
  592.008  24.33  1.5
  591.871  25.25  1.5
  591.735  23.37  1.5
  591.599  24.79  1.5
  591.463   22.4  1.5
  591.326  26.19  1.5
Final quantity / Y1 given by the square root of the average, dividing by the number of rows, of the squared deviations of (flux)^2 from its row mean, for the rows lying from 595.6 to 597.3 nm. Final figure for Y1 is 93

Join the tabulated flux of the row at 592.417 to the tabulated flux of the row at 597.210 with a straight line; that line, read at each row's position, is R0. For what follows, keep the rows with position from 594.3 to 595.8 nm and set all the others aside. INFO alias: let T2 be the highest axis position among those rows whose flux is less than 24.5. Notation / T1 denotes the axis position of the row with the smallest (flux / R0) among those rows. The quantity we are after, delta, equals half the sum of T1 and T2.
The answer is 594.88 nm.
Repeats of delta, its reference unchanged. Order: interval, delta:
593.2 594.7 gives 593.92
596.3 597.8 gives 597.28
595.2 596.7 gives 596.66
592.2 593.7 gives 593.30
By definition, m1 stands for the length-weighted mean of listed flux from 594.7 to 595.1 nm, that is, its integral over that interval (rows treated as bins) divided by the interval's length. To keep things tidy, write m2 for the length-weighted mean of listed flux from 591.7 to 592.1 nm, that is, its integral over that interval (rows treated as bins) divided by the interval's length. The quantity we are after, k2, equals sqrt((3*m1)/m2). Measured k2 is 1.73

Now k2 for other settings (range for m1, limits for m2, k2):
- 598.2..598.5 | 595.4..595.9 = 1.67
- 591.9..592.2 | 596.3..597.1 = 1.77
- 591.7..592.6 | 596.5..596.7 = 1.82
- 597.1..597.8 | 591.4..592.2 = 1.71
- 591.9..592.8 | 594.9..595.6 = 1.77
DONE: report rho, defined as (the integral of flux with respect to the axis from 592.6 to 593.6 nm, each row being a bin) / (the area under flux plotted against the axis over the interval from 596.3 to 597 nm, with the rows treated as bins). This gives 1.4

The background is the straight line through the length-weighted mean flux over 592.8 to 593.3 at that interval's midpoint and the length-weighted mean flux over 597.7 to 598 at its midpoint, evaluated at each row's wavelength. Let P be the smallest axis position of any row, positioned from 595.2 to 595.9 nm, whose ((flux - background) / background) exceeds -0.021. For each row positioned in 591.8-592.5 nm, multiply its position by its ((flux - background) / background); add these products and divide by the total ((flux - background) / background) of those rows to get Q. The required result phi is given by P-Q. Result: 3.03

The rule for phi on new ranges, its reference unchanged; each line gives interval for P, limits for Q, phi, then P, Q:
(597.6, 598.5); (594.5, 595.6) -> 2.21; 597.623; 595.42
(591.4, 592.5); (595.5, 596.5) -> -4.30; 591.599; 595.90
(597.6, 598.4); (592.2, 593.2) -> 5.08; 597.623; 592.55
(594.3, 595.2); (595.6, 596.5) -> -1.26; 594.740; 596.00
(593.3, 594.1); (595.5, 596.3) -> -2.46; 593.372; 595.83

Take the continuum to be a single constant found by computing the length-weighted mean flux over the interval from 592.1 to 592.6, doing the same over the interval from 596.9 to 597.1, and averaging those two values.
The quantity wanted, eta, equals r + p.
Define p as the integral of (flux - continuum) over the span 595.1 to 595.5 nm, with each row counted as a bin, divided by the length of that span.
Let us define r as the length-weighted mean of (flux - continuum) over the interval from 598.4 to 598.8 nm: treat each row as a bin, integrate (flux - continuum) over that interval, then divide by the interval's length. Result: -4.3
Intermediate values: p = -1.6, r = -2.7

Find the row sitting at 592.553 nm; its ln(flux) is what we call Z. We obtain 3.35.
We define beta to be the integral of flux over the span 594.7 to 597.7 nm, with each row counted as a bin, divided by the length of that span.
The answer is 24.8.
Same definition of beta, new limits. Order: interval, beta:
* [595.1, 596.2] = 25.5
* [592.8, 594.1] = 24.4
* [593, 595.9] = 24.5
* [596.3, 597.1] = 24.4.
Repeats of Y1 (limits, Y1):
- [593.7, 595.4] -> 61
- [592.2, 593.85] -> 107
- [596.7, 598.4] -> 56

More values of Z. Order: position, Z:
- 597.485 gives 3.16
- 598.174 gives 3.15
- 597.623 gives 3.21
